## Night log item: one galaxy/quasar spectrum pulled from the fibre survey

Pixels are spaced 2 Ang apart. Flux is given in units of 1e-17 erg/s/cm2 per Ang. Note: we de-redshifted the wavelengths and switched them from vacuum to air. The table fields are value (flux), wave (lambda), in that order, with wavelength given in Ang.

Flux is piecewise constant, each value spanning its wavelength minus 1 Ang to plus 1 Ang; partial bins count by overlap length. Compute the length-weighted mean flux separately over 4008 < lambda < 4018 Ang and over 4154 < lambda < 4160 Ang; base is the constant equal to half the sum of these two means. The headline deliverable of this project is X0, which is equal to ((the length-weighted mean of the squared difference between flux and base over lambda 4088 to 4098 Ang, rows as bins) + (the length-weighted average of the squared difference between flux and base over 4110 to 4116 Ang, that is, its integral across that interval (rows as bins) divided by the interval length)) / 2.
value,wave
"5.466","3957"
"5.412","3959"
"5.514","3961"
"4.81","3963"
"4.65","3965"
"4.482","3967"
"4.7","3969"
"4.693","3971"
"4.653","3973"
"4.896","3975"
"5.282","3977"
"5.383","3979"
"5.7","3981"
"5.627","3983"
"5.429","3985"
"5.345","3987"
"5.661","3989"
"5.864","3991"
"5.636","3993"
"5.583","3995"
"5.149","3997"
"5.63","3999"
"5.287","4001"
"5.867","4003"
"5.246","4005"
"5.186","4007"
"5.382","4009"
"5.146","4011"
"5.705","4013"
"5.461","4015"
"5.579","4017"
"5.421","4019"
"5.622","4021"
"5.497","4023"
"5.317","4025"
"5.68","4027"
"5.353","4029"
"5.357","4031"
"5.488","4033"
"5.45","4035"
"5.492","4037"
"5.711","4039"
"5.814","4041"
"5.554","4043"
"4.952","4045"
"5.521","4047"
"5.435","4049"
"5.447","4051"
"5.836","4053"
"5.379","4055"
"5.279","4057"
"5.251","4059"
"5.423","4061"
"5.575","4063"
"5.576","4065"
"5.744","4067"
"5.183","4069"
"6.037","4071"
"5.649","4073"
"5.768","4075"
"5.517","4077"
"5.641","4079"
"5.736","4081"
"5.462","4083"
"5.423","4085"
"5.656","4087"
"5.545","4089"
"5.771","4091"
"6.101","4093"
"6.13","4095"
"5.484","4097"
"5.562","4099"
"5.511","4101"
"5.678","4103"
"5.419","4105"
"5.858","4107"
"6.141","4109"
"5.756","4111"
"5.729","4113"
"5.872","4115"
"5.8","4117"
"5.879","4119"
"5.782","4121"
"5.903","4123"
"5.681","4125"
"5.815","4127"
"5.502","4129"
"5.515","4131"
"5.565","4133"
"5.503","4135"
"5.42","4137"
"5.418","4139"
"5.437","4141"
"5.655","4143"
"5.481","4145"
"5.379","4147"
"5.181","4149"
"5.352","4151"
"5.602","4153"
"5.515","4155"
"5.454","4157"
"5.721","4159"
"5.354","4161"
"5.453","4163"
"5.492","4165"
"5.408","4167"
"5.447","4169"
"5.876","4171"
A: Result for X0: 0.121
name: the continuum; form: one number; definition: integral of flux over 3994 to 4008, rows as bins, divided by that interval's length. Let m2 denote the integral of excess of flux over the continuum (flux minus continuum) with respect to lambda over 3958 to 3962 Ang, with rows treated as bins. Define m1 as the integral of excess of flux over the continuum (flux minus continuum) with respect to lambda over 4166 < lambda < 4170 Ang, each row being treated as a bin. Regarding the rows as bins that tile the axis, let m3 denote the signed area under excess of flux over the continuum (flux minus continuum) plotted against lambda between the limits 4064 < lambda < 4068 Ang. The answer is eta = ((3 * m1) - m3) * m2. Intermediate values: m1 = 0.03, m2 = 0.2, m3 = 1.0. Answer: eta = -0.1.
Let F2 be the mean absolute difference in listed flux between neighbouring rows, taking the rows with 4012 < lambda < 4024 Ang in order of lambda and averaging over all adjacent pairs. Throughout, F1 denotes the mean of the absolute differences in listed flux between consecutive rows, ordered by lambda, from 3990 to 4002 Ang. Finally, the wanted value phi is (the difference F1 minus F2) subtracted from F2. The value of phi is 0.03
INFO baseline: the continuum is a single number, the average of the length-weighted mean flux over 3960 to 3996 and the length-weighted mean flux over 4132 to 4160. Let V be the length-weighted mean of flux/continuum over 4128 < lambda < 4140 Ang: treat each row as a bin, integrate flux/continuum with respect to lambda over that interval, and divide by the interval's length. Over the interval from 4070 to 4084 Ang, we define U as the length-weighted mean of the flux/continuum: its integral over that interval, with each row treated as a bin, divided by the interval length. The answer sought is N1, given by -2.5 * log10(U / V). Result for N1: -0.039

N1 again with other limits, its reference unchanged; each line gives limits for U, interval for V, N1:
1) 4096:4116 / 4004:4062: -0.049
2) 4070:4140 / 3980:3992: -0.017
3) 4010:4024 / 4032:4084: 0.009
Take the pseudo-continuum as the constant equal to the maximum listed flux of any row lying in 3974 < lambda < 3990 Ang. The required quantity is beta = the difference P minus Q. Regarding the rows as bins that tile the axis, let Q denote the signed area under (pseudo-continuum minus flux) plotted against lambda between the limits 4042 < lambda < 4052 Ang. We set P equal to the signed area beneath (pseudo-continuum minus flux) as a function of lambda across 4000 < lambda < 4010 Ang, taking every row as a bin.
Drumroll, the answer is -0.1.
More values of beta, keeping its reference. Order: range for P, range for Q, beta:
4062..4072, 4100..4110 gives 1.0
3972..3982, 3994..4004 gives 3.2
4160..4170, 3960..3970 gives -6.0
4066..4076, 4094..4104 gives 0.0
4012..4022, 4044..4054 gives -1.2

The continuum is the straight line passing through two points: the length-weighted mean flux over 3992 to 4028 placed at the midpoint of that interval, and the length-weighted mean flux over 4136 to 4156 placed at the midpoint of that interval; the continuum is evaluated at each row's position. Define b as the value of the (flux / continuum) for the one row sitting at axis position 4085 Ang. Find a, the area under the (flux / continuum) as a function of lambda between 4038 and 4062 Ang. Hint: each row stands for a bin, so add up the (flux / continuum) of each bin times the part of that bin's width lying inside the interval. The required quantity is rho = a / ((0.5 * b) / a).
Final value 1162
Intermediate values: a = 24.0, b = 0.99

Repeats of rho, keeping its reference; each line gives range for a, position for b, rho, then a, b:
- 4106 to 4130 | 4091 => 1238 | 25.6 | 1.06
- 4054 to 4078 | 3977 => 1226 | 24.3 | 0.97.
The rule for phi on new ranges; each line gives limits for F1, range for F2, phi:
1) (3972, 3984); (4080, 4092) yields 0.13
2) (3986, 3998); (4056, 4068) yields -0.04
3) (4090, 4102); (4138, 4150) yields 0.06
